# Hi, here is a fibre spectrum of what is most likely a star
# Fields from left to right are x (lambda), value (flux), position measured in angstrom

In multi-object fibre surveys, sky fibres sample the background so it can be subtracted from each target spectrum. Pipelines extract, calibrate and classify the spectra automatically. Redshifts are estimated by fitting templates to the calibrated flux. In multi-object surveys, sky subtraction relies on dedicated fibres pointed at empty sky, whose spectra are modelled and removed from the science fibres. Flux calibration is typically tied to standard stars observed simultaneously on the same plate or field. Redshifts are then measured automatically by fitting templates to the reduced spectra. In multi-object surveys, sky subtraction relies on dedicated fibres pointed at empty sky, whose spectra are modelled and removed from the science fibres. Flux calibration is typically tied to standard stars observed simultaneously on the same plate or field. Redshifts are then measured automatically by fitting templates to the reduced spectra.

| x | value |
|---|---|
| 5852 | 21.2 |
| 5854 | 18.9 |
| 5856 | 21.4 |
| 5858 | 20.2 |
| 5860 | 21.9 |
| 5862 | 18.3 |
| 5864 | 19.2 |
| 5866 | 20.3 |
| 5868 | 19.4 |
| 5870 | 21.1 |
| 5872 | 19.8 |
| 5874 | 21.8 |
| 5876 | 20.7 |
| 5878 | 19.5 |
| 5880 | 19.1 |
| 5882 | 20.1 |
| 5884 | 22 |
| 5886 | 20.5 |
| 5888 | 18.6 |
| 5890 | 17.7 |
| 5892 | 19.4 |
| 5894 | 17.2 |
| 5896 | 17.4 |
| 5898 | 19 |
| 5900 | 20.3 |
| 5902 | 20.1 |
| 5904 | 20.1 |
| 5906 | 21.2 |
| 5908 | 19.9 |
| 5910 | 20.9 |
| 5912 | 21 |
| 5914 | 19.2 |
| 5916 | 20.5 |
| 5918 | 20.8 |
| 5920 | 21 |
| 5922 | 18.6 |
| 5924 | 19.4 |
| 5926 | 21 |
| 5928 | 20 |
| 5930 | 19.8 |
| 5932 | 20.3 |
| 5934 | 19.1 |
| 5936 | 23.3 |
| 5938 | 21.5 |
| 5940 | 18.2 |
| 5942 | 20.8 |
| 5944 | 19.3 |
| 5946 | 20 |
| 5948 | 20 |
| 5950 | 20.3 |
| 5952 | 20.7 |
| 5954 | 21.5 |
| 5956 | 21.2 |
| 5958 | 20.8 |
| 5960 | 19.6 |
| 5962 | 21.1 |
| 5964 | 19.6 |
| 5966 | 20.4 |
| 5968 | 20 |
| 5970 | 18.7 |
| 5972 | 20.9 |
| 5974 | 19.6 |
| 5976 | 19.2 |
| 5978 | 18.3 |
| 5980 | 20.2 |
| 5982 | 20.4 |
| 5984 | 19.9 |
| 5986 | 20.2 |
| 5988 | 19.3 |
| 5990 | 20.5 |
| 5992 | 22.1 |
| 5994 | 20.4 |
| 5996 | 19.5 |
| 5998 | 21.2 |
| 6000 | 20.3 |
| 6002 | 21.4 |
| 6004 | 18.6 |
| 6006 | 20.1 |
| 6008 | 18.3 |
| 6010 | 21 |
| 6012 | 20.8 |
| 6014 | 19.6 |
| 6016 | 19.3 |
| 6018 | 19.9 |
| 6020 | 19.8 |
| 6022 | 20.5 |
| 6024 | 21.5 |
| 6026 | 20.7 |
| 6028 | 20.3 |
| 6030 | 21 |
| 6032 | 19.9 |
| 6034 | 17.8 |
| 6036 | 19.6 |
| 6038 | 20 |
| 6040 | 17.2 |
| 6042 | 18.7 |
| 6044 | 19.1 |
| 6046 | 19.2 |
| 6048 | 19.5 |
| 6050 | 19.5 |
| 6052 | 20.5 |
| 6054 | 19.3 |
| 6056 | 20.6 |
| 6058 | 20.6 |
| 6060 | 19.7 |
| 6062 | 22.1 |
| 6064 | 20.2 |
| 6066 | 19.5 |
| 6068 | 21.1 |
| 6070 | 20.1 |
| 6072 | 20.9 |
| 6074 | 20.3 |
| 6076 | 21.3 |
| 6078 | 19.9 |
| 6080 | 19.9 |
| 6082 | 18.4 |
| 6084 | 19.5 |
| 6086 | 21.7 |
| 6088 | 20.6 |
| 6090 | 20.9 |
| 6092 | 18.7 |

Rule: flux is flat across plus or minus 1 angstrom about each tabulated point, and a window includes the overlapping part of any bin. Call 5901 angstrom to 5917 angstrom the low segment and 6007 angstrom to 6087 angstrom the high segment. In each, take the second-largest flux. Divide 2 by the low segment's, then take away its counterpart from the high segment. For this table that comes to -21.6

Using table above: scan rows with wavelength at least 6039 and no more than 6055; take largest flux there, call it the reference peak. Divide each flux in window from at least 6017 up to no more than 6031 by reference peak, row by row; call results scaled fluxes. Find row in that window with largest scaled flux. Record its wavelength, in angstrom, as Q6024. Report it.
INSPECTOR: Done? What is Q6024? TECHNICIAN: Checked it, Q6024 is 6024 angstrom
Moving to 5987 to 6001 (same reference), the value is 5992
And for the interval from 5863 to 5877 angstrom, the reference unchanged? 5874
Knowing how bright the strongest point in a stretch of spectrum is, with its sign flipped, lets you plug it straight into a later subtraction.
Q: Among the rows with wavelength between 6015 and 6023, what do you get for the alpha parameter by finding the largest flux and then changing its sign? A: -20.5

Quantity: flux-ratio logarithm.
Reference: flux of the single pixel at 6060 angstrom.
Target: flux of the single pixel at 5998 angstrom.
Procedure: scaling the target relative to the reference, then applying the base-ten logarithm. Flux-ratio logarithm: 0.032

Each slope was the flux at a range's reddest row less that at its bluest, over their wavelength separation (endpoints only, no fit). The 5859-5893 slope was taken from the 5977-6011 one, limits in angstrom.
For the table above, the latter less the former 0.16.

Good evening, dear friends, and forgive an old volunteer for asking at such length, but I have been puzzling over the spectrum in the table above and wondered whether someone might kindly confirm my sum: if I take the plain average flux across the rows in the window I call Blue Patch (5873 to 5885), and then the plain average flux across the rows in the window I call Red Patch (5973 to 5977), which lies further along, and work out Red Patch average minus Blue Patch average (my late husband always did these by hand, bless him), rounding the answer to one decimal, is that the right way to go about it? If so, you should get -1.1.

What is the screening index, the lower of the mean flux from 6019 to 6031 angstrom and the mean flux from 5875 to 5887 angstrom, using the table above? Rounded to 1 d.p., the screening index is 20.3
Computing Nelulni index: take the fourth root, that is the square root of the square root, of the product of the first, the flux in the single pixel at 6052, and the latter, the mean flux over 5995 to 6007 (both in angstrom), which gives 4.51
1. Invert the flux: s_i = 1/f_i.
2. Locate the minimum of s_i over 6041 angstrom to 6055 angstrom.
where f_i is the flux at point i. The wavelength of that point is 6052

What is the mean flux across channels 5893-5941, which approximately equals 20.0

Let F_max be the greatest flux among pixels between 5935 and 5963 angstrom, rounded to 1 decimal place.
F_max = 23.3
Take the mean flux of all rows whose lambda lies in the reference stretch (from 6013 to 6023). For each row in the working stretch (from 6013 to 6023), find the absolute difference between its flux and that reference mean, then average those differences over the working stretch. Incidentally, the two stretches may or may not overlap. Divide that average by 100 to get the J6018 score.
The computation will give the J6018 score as 0.0030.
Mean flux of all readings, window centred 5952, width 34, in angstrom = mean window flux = 20.5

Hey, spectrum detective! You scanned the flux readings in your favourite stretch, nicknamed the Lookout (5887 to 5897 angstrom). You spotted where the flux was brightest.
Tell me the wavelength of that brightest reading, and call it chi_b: 5892 angstrom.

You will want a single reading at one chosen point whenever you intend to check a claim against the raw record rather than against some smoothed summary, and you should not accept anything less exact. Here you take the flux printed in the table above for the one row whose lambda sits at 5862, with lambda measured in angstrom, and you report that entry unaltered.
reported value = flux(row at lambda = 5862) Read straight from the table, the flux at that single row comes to 18.3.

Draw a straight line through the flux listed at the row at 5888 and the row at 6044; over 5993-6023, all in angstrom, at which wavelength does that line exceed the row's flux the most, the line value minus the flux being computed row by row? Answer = 6008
